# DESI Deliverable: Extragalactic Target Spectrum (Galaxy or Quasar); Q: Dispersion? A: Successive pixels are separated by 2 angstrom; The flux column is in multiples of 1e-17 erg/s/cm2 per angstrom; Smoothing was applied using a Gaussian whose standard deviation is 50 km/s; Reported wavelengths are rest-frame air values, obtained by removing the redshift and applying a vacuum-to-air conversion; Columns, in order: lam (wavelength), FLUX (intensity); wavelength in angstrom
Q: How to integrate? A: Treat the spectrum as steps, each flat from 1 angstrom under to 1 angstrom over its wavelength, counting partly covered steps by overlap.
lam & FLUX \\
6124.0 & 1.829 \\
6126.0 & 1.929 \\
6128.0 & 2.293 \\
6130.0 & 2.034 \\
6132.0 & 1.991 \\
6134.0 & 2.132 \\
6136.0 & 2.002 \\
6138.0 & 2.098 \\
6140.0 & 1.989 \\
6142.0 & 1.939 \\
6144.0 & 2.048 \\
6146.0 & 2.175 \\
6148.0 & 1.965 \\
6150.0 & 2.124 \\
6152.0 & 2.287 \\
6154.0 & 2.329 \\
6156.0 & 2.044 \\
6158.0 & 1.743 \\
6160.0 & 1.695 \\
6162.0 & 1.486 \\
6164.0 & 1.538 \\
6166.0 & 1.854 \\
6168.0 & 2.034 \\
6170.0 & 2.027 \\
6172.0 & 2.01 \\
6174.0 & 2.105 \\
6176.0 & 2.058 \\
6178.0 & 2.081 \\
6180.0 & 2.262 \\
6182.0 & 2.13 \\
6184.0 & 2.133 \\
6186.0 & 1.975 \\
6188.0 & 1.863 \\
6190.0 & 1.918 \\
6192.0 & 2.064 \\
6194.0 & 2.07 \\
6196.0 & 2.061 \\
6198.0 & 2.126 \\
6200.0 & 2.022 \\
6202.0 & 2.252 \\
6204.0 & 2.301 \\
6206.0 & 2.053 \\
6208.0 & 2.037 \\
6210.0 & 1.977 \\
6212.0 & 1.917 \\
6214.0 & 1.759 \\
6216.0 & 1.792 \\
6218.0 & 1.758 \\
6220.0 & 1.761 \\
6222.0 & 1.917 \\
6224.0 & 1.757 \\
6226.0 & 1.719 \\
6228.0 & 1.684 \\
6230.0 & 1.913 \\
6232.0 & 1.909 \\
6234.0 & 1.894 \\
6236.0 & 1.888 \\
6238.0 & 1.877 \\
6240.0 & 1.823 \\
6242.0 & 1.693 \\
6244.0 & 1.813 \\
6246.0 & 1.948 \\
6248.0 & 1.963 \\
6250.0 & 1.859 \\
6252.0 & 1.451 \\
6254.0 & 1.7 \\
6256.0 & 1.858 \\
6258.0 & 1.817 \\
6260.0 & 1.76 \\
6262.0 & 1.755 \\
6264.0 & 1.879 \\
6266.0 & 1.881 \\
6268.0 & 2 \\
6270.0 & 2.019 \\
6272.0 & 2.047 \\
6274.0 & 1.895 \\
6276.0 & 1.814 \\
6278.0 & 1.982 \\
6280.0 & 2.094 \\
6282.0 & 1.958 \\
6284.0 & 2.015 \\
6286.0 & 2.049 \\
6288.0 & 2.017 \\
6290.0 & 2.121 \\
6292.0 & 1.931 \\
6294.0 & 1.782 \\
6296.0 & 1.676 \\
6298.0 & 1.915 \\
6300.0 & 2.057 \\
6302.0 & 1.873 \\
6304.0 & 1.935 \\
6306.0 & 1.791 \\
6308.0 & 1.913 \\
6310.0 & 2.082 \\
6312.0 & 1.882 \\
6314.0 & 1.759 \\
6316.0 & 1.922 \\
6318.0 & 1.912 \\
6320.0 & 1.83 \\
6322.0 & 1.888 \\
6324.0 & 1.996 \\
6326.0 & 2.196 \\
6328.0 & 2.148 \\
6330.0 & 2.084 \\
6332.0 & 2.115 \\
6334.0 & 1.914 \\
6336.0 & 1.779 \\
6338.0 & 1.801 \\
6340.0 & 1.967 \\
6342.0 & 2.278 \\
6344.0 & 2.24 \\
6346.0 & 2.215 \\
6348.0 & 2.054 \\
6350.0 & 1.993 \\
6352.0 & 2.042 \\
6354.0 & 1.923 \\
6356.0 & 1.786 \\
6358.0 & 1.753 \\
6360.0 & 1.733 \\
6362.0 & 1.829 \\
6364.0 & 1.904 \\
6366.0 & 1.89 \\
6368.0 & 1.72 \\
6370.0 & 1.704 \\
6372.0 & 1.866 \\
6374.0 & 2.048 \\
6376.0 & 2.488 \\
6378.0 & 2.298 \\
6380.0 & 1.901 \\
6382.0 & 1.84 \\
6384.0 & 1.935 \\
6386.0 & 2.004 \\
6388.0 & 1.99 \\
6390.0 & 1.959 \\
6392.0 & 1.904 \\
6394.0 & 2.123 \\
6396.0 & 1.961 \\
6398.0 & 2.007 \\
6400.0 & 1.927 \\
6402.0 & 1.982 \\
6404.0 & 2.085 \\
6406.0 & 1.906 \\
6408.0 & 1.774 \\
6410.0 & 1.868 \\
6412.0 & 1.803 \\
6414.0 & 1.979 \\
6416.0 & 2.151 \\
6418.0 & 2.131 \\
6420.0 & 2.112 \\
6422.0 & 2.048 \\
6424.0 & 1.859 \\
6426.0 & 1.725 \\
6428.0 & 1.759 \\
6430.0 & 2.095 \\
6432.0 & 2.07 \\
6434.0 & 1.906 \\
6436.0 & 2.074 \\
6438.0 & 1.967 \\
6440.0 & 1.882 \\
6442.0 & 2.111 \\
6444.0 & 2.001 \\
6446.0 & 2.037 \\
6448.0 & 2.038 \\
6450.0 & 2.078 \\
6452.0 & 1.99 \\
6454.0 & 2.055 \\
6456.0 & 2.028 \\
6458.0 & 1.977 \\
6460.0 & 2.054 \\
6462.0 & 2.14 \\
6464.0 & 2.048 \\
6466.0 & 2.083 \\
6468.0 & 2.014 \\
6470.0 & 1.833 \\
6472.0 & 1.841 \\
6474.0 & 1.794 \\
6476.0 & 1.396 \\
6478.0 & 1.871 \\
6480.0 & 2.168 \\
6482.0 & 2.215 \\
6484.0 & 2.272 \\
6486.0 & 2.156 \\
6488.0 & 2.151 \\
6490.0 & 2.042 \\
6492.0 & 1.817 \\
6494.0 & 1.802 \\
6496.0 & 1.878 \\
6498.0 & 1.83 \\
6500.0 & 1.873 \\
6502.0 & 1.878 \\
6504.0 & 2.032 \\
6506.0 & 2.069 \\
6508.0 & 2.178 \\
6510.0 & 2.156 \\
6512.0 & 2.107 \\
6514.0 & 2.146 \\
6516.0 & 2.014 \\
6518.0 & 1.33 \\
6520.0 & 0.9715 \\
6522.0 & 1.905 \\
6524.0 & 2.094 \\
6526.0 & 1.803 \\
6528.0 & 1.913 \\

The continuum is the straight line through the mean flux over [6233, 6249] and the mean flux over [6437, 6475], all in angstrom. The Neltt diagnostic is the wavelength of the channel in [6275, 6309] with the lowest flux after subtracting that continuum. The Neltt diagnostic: 6296.0 angstrom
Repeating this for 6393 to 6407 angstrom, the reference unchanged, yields 6406.0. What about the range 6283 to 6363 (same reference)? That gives 6296.0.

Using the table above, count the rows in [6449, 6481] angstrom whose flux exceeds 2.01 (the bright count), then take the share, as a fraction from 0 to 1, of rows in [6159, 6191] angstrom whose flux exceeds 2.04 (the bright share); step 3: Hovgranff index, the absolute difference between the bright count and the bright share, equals 8.6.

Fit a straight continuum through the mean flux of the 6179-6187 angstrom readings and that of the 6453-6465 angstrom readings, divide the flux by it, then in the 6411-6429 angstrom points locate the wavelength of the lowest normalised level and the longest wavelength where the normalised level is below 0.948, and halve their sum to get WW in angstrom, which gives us 6427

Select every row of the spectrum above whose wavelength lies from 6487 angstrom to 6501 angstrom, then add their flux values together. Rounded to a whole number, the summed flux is 13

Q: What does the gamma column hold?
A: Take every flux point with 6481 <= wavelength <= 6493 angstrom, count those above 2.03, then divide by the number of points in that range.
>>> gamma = 0.83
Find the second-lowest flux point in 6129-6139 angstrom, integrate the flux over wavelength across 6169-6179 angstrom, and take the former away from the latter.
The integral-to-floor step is 18.6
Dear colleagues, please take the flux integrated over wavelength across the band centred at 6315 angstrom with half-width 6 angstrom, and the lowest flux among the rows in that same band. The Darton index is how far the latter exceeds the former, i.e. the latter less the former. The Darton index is -21.0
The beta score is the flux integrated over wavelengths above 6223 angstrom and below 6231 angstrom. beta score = 14.1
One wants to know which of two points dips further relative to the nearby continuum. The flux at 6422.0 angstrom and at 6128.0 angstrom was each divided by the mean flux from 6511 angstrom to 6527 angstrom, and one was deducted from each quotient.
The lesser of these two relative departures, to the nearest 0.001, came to 0.140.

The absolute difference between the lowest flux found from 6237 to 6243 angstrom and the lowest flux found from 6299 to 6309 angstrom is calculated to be 0.10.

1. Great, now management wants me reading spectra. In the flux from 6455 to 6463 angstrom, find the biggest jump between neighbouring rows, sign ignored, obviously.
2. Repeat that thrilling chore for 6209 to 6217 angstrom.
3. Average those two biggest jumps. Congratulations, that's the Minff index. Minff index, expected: 0.12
